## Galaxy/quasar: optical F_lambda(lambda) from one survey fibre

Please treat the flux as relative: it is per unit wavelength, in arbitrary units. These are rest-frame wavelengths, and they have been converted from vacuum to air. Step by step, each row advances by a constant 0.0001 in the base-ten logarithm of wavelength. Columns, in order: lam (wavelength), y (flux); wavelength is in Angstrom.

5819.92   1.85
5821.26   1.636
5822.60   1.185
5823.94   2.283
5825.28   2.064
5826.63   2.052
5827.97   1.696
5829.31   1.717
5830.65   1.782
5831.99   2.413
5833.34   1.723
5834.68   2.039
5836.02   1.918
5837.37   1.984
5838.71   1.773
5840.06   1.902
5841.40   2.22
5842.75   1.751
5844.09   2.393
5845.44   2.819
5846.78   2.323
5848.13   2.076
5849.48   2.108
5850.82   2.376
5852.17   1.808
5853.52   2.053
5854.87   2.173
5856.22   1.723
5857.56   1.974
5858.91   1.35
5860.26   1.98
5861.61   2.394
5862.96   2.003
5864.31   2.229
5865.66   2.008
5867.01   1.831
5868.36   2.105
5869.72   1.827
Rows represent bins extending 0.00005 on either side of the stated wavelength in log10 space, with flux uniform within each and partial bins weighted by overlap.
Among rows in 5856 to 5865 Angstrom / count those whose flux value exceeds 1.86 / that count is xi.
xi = 5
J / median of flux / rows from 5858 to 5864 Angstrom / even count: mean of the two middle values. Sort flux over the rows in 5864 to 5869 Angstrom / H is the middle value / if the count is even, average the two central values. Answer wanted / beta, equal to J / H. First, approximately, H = 2.1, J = 1.99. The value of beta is 0.97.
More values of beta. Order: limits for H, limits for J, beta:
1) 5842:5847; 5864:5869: 0.87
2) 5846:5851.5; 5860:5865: 0.96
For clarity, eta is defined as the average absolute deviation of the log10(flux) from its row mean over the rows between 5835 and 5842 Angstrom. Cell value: 0.025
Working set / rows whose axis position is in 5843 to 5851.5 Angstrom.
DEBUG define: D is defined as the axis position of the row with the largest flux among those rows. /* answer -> 5845.44 Angstrom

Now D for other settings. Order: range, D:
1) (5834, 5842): 5841.40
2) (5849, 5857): 5850.82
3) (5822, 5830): 5823.94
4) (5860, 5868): 5861.61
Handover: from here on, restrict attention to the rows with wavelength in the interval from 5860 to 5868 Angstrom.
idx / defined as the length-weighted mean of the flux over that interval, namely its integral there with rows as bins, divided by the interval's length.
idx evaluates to 2.08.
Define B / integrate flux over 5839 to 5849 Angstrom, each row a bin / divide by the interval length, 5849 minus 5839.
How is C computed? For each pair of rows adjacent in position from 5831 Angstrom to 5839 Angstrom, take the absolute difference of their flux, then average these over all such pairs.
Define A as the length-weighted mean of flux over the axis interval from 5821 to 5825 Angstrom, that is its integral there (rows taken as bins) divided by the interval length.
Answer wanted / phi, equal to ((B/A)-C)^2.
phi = 0.95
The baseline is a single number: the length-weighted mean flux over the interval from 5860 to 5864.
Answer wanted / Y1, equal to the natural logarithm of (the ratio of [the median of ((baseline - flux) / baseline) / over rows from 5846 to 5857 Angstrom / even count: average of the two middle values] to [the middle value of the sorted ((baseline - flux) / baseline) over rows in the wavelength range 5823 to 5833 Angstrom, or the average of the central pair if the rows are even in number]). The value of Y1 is -0.5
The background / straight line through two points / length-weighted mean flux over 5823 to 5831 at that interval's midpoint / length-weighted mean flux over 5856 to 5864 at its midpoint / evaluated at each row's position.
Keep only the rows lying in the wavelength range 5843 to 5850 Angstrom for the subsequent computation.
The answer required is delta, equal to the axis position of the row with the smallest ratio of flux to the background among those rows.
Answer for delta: 5848.13 Angstrom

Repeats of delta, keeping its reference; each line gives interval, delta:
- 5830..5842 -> 5833.34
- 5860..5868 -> 5867.01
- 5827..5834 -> 5827.97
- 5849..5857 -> 5856.22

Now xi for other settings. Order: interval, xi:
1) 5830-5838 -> 4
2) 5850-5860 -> 4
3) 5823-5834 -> 4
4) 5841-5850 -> 6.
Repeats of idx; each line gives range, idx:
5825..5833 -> 1.94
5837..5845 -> 2.03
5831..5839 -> 1.98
